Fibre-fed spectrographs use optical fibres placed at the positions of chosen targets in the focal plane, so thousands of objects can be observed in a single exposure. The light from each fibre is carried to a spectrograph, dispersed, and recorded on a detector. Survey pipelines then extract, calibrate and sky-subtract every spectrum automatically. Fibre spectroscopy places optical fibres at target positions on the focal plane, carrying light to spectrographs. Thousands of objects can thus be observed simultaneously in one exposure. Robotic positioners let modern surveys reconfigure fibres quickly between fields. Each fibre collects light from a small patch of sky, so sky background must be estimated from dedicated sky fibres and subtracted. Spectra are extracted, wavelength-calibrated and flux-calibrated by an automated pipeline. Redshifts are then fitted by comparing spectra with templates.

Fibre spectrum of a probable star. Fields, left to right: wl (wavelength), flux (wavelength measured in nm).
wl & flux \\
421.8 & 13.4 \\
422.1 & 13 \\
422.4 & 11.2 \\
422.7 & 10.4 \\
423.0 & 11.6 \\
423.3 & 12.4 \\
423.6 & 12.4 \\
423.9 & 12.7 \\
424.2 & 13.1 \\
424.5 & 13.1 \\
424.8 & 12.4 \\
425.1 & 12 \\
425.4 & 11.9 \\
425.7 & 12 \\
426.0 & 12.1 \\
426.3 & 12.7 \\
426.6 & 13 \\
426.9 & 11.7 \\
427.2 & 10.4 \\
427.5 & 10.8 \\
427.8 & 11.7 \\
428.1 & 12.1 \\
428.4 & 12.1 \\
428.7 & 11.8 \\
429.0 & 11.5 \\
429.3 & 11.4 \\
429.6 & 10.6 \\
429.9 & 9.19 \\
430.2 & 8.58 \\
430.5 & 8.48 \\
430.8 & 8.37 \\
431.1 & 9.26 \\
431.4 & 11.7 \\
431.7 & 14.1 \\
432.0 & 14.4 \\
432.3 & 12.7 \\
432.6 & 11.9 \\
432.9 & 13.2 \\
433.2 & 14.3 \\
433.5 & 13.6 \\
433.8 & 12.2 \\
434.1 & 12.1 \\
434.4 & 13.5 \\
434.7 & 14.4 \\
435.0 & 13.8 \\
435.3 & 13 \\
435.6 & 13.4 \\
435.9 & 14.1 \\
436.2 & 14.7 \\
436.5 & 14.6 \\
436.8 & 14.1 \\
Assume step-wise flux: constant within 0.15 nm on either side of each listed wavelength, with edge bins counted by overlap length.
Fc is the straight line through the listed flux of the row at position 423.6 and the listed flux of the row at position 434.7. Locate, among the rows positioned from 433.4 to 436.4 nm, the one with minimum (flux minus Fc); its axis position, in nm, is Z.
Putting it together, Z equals 434.1 nm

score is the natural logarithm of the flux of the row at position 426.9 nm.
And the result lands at 2.46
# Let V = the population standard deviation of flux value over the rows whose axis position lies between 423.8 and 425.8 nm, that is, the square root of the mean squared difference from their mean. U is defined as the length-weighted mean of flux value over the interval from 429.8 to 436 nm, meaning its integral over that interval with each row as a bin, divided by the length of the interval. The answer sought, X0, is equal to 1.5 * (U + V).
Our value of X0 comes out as 19.0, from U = 12.2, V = 0.5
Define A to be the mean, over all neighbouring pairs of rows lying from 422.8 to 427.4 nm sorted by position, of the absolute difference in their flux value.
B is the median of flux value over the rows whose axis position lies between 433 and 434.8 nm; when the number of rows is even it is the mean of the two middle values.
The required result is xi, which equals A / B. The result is 0.03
